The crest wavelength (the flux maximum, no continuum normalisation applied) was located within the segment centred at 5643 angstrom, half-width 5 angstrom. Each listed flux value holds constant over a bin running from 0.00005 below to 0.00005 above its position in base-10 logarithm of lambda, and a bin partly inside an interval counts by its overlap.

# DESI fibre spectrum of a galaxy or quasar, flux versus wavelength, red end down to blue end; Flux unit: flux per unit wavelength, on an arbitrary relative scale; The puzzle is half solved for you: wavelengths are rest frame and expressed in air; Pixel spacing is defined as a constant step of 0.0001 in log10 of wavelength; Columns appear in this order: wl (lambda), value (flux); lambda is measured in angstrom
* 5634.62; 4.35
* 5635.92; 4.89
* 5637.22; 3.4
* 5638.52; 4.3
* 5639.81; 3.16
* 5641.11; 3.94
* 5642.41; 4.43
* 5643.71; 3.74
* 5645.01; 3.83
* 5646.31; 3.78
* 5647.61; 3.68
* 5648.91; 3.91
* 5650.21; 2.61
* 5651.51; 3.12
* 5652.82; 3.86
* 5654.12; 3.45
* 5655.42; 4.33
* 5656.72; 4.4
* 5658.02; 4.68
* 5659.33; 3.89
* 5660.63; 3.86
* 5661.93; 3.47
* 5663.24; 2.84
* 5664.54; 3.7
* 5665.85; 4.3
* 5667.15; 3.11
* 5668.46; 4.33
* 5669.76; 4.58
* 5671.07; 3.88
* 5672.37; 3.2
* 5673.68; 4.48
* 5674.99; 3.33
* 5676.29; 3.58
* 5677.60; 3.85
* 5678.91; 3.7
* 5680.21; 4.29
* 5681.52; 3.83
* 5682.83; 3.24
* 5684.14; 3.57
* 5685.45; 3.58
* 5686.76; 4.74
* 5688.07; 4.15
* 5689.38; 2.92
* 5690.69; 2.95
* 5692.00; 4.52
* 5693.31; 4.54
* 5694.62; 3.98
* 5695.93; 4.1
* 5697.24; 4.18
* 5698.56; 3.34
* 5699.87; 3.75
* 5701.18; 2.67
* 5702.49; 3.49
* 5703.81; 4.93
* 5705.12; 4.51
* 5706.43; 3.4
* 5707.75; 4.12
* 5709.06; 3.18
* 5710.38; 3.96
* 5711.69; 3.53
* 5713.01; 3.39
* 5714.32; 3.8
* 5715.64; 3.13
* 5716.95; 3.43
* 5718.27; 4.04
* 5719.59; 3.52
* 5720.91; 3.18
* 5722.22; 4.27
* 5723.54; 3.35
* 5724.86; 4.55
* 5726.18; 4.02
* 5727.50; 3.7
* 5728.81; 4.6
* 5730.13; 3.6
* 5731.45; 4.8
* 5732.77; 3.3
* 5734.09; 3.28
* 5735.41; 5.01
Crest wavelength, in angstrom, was 5642.41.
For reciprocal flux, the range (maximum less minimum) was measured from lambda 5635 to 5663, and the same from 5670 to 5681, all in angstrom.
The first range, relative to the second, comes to 2.0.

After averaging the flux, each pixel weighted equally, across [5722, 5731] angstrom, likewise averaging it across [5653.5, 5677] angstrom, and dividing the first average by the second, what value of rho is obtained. 1.04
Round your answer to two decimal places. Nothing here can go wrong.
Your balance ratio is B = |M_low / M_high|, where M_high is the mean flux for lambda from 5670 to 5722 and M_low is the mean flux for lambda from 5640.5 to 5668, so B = 1.00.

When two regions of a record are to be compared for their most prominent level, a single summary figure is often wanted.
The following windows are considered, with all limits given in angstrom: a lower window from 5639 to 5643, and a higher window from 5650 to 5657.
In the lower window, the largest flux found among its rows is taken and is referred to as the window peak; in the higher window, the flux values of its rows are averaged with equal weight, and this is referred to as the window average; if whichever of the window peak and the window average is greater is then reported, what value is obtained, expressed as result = 4.4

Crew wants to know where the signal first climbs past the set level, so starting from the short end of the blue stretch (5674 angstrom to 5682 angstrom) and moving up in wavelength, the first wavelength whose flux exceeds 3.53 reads 5676.29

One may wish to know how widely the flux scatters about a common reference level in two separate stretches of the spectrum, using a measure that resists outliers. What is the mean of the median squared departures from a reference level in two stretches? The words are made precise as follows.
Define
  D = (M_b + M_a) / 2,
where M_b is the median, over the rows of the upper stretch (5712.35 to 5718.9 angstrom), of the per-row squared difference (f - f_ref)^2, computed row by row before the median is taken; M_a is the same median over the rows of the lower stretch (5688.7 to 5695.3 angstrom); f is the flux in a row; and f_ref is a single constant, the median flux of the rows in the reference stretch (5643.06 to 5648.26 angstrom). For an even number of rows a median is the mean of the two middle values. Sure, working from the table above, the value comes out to 0.359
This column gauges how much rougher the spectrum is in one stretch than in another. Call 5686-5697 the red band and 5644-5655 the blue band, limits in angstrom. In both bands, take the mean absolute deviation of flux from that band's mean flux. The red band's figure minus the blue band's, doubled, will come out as 0.35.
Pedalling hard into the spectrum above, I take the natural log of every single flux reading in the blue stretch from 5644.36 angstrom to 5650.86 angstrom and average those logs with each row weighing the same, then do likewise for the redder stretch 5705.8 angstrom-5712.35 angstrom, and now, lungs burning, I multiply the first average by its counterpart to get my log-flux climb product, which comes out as 1.62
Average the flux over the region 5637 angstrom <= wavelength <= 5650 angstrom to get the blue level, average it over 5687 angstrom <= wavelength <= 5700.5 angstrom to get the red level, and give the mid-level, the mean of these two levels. 3.83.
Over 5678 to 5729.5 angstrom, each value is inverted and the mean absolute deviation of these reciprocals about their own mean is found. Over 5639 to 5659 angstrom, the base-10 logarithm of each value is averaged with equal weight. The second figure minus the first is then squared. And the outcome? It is 0.294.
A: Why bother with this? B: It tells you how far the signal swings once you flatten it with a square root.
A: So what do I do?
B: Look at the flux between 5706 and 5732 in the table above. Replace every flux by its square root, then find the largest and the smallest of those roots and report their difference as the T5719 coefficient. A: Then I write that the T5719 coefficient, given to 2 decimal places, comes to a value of 0.42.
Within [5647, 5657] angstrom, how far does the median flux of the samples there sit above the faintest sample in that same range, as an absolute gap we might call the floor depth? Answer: 1.2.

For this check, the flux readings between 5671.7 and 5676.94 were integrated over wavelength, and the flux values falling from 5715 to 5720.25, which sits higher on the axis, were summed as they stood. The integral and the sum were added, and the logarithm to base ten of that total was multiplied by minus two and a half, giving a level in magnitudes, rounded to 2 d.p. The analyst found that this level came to -3.80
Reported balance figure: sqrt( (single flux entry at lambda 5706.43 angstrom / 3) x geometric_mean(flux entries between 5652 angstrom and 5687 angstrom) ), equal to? 2.08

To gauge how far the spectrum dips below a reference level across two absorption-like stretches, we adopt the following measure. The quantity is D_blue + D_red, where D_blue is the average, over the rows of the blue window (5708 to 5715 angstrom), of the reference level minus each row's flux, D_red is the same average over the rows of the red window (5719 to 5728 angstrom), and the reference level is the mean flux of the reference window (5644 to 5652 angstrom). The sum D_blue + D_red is -0.39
